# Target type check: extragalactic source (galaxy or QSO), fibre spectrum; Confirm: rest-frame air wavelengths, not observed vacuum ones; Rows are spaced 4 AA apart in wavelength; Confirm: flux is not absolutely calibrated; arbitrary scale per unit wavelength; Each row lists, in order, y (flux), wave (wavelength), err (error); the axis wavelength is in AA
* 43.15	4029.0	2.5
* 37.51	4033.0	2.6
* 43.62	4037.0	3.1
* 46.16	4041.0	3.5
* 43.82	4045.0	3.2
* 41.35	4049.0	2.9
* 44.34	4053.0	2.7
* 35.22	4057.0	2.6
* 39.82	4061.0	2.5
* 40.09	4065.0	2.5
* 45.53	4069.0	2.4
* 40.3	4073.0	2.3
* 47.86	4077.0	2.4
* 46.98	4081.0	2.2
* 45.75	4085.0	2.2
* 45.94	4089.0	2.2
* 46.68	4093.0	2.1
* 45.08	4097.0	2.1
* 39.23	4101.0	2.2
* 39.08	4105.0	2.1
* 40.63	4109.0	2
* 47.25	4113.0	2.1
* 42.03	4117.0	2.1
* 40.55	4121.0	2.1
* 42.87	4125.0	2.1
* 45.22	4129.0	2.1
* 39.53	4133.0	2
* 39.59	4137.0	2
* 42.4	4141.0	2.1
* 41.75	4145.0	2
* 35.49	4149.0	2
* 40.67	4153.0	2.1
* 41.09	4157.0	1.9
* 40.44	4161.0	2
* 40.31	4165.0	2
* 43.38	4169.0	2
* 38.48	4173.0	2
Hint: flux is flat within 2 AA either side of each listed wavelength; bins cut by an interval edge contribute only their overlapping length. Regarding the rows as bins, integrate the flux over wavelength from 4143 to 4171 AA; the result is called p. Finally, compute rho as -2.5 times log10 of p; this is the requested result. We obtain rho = -7.64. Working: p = 1133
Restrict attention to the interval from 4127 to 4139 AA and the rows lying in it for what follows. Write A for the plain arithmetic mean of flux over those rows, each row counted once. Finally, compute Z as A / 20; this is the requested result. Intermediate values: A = 41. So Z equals 2.07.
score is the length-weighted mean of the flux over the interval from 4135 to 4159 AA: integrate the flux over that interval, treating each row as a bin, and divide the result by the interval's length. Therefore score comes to 40.2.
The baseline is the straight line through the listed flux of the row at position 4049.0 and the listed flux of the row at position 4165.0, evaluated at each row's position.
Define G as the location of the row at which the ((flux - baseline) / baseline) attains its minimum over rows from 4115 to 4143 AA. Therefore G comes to 4133.0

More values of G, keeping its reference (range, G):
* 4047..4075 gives 4057.0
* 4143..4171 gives 4149.0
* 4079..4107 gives 4105.0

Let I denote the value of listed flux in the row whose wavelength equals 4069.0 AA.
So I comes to 45.53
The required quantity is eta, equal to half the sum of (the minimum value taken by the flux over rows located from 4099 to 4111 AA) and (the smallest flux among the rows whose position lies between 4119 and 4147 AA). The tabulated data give 39.3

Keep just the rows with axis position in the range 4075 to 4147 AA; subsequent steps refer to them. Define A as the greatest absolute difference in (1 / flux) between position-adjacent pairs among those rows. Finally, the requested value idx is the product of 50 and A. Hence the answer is 0.17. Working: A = 0.0034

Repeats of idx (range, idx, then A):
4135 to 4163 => 0.21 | 0.0042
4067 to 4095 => 0.20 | 0.0039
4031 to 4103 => 0.29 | 0.0058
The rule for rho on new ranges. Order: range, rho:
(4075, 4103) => -7.76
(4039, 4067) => -7.66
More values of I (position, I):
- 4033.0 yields 37.51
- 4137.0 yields 39.59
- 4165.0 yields 40.31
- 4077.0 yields 47.86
